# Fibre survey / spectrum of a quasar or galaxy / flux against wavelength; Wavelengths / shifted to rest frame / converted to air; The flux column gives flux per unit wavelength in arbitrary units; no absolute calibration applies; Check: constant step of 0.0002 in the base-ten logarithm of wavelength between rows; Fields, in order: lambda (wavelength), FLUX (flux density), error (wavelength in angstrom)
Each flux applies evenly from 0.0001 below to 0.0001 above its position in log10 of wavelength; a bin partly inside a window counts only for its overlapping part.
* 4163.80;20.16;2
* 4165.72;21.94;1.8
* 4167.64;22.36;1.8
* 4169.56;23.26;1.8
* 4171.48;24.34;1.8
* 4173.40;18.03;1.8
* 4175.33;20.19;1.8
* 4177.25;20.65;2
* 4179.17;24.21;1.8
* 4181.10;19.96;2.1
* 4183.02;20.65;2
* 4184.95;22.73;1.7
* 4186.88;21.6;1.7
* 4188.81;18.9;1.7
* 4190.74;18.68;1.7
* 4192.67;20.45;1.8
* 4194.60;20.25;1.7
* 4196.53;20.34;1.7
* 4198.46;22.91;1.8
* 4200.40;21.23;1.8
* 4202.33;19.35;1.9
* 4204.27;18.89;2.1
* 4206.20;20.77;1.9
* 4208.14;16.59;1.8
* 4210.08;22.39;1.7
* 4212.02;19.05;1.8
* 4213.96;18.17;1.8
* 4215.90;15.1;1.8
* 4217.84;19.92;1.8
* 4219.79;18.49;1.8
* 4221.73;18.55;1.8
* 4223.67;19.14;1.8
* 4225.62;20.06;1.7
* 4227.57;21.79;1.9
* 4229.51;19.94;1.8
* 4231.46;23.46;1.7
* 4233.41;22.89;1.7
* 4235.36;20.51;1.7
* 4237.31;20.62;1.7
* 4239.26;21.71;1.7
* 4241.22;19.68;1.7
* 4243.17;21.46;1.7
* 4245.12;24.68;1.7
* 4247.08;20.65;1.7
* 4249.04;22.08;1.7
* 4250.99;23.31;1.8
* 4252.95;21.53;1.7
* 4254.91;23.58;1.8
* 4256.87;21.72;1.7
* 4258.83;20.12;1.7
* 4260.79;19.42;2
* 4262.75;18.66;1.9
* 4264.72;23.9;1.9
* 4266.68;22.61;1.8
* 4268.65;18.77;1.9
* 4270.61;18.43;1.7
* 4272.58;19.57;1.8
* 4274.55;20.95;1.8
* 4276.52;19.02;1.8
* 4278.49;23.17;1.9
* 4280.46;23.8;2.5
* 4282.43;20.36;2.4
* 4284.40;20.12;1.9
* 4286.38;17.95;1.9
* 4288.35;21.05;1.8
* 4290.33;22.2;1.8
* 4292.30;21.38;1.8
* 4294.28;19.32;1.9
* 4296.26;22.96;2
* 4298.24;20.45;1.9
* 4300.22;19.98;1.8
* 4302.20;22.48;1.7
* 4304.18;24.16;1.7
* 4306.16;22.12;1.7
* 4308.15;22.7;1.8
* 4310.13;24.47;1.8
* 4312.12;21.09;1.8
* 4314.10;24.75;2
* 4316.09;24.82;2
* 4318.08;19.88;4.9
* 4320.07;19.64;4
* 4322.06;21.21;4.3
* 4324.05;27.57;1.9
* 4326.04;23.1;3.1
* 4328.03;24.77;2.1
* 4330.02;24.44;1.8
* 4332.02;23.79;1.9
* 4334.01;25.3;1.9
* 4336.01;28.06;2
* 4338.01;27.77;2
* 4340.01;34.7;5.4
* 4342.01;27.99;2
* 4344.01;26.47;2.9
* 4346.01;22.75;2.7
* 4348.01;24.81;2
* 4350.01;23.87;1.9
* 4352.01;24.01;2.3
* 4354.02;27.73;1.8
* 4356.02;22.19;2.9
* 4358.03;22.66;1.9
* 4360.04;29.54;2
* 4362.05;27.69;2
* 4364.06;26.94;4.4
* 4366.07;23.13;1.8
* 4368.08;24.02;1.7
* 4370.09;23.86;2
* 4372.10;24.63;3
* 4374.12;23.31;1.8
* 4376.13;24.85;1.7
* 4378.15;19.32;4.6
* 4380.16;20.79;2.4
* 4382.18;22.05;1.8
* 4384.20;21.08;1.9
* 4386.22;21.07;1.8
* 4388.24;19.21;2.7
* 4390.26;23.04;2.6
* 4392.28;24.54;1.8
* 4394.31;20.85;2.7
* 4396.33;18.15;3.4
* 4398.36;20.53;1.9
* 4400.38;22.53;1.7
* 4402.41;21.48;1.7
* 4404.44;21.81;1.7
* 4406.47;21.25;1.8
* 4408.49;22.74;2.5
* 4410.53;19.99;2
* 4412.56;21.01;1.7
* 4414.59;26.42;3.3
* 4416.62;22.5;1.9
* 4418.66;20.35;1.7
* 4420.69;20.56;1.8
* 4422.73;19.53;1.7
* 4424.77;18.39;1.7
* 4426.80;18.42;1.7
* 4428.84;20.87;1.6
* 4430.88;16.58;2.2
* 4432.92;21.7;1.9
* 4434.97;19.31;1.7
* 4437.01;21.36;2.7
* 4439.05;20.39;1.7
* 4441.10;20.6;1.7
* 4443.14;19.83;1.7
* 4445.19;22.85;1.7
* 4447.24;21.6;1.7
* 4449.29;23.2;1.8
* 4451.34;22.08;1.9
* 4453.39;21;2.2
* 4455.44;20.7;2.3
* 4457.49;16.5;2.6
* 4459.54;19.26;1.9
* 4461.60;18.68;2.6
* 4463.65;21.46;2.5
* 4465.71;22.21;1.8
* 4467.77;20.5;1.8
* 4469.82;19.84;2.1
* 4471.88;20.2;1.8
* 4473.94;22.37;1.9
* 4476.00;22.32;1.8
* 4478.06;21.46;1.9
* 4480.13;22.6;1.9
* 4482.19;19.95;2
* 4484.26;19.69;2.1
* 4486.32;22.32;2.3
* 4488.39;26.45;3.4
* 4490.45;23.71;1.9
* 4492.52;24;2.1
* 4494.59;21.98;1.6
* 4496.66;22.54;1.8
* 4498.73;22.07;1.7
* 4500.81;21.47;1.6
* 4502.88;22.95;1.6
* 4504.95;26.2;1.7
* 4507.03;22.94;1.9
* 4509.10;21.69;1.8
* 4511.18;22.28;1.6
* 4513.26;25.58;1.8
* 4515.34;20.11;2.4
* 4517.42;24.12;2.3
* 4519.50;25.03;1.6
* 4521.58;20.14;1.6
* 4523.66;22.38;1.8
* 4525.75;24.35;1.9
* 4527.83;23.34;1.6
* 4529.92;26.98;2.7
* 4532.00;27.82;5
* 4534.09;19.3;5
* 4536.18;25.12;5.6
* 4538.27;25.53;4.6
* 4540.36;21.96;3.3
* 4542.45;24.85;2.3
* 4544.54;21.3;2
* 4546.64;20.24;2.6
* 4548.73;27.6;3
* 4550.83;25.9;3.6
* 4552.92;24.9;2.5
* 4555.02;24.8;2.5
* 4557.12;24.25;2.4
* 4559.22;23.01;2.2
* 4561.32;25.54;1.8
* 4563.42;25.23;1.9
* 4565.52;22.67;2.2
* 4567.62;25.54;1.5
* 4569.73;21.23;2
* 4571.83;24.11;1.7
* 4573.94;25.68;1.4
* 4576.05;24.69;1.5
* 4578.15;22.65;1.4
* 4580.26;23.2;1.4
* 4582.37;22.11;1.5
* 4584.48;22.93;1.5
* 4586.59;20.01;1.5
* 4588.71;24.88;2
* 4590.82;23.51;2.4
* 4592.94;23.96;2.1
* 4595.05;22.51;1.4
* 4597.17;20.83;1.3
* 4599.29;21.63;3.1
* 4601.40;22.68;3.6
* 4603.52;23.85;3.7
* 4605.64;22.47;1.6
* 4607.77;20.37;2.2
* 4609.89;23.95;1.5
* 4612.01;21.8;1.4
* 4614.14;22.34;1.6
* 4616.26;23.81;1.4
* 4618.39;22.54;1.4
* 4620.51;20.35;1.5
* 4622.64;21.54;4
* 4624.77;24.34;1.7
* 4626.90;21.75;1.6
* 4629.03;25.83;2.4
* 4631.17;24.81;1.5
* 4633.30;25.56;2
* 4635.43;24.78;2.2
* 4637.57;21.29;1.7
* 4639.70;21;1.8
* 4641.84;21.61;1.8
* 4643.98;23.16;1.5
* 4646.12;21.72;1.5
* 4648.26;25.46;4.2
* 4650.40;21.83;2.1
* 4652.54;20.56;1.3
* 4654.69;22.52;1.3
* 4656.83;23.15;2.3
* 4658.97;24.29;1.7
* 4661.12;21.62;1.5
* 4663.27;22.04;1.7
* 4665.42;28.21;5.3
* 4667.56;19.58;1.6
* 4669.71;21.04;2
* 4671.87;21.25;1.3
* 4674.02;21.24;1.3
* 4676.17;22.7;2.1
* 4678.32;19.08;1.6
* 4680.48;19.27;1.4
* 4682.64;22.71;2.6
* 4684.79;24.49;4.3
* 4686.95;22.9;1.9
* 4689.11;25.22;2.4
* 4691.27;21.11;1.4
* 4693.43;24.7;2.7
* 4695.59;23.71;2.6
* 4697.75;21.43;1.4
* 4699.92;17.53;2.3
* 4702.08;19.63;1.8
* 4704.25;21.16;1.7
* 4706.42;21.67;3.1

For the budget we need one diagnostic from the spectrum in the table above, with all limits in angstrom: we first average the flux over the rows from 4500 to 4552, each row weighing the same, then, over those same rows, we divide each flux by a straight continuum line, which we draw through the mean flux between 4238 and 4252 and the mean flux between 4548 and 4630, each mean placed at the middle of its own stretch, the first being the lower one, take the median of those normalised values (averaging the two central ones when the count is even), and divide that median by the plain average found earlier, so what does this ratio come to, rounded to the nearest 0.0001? 0.0429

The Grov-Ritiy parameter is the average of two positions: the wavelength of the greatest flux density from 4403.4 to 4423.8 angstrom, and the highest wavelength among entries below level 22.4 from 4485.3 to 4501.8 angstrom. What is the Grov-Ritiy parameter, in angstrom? 4457.7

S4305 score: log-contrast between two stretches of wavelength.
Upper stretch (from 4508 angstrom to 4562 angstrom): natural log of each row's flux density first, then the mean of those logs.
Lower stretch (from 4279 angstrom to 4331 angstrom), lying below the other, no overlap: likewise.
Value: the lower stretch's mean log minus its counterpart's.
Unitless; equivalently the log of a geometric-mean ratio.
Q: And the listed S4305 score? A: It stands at -0.07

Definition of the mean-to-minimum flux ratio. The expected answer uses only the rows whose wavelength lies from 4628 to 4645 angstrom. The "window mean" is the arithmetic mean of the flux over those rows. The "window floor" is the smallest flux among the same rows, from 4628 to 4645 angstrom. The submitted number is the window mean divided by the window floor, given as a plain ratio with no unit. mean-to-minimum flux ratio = 1.119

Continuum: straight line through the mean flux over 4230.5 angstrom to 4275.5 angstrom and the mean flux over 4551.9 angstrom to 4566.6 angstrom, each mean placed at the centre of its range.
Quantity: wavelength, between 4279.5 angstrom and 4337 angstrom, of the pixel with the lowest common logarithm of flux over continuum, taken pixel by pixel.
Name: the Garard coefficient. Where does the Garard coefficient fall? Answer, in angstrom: 4286.38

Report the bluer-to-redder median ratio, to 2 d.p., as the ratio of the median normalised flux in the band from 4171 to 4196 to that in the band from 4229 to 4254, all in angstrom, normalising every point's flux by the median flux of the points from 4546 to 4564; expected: 0.95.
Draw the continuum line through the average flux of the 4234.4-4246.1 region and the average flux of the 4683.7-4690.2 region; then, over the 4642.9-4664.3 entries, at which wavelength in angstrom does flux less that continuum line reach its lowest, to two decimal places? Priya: 4652.54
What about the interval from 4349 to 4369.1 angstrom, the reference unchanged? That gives 4356.02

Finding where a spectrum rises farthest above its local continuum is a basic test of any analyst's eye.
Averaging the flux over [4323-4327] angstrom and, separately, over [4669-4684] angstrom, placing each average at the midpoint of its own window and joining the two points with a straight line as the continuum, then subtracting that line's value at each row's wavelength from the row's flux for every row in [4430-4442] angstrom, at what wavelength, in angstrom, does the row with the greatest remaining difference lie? 4432.92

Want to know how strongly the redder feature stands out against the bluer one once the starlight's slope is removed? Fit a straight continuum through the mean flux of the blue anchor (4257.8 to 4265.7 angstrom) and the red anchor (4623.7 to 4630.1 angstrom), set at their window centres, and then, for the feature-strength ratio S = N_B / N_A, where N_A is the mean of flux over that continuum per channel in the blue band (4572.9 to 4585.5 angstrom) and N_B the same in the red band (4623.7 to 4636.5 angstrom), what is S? 1.020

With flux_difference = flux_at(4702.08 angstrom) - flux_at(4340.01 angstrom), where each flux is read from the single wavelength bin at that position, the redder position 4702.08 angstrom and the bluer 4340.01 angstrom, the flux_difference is -15.1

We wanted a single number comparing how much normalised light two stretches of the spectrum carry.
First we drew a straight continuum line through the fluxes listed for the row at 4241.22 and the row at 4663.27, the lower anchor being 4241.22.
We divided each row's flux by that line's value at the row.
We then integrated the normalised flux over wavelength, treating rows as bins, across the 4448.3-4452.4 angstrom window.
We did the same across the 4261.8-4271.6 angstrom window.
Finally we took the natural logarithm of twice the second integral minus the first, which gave 2.8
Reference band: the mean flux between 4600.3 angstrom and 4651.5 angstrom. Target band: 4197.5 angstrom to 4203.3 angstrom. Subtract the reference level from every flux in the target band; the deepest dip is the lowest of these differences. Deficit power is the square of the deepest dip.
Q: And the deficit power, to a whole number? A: 12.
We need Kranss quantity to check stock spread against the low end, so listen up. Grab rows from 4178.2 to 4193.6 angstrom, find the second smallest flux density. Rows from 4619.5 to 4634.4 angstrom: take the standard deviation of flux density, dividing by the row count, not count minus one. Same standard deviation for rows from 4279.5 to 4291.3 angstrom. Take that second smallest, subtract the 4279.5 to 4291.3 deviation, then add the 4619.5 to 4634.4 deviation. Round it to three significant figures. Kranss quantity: 19.1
